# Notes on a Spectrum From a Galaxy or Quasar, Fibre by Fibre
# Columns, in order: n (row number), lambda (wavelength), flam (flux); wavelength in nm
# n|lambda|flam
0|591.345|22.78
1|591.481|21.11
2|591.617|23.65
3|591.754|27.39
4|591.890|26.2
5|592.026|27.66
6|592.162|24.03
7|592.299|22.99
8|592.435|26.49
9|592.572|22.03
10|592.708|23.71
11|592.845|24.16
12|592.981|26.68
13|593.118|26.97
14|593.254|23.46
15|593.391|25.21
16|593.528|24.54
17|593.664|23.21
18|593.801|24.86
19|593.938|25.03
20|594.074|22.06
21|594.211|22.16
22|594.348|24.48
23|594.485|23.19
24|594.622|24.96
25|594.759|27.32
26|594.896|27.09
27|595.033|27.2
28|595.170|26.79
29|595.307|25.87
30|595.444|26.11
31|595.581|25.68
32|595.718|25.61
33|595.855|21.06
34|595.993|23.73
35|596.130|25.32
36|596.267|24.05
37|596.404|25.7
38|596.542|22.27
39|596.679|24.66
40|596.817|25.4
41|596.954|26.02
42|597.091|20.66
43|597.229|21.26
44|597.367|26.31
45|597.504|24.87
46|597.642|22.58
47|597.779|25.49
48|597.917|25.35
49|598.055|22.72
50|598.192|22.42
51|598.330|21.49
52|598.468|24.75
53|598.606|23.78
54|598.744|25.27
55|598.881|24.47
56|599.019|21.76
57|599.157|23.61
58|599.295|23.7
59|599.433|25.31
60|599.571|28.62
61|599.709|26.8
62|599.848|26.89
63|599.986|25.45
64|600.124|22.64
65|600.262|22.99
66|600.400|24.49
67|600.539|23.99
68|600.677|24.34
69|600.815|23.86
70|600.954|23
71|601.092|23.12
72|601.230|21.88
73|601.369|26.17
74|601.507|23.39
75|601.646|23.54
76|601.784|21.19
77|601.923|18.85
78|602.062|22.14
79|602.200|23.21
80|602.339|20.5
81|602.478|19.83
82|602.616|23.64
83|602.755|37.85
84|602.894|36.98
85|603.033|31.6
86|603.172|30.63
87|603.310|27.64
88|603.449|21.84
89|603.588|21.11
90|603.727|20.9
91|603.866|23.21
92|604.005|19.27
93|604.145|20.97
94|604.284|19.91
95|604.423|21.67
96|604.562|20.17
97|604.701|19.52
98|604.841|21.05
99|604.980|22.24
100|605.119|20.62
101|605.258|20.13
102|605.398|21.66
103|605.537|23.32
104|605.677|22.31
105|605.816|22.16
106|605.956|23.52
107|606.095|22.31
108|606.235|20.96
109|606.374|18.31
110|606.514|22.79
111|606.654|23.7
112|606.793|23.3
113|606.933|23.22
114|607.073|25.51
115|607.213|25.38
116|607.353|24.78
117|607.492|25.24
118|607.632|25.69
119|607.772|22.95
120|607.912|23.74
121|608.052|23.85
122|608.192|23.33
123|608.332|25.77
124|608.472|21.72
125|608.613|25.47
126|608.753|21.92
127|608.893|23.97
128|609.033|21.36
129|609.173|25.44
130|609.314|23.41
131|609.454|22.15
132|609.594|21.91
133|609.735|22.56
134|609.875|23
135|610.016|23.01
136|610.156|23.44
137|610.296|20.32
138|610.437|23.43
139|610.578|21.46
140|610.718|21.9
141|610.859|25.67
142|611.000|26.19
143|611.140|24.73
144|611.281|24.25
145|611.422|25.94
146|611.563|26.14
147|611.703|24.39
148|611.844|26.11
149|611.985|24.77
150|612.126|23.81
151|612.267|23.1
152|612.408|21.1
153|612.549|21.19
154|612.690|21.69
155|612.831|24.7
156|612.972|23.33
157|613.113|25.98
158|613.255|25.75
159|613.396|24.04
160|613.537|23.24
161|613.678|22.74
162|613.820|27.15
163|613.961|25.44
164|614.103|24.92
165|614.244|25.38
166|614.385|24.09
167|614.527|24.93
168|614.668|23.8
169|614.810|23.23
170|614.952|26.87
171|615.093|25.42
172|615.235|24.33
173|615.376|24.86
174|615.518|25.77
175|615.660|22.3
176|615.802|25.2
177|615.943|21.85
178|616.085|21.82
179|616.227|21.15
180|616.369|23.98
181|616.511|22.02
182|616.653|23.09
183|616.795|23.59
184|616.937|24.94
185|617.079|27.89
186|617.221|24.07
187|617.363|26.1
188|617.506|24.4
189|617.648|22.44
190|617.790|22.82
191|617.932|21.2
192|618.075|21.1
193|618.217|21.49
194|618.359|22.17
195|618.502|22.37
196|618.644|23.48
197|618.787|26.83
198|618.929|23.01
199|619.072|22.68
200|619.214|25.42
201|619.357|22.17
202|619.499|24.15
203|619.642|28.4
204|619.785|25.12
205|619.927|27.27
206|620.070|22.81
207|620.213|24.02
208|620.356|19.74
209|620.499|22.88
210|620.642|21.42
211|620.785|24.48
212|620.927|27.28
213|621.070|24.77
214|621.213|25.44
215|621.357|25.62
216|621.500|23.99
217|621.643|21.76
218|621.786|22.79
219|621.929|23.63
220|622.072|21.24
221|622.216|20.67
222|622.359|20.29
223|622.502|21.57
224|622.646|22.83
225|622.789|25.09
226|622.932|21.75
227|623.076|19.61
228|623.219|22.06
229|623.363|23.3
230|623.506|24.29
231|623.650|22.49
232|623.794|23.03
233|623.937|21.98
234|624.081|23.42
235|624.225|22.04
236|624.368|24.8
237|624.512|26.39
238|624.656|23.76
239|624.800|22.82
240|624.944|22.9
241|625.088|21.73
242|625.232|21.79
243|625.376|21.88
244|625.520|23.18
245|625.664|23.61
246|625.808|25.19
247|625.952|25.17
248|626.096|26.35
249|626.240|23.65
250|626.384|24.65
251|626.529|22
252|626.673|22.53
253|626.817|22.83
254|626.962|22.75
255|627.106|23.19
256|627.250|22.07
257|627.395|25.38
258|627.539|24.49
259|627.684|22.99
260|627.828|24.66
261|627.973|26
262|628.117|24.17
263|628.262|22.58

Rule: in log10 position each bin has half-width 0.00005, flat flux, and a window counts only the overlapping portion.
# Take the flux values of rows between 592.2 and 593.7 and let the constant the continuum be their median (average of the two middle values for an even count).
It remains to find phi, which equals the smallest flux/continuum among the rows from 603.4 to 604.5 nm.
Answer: 0.80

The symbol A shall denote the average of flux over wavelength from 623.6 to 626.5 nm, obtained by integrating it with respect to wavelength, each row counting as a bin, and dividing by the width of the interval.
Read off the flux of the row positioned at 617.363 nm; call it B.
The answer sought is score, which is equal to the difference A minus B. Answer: -3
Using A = 23.5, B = 26.1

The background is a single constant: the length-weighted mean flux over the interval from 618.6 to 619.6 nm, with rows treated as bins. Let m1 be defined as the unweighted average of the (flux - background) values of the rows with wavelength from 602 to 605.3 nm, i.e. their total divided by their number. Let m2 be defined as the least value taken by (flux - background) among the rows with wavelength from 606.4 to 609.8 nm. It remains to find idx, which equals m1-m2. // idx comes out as 2.25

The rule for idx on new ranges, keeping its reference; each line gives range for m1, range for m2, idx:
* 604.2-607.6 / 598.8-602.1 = 3.39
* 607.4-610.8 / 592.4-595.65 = 1.18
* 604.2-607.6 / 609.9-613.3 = 1.92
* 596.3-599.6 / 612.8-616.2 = 2.28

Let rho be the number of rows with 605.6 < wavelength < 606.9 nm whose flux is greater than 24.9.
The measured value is 0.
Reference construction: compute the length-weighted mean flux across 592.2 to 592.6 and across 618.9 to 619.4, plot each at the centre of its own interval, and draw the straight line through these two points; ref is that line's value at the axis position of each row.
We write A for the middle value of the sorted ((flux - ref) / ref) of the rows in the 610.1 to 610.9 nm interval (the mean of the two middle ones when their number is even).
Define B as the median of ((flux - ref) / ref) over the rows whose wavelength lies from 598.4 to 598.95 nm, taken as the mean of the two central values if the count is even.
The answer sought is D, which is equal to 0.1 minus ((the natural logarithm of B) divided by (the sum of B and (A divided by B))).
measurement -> -3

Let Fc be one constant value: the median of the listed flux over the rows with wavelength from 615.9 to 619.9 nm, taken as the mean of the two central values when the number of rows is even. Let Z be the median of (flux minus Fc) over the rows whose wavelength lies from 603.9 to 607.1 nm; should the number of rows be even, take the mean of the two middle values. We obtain -1.38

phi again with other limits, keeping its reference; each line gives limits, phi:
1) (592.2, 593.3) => 0.91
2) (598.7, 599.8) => 0.90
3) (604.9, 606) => 0.83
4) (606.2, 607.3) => 0.76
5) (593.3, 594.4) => 0.91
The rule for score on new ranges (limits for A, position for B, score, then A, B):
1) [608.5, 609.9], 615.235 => -1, 23.1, 24.33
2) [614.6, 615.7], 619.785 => 0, 24.6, 25.12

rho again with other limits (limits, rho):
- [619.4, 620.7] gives 3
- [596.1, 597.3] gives 4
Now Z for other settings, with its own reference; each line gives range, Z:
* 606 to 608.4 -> 0.65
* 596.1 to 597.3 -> 1.61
